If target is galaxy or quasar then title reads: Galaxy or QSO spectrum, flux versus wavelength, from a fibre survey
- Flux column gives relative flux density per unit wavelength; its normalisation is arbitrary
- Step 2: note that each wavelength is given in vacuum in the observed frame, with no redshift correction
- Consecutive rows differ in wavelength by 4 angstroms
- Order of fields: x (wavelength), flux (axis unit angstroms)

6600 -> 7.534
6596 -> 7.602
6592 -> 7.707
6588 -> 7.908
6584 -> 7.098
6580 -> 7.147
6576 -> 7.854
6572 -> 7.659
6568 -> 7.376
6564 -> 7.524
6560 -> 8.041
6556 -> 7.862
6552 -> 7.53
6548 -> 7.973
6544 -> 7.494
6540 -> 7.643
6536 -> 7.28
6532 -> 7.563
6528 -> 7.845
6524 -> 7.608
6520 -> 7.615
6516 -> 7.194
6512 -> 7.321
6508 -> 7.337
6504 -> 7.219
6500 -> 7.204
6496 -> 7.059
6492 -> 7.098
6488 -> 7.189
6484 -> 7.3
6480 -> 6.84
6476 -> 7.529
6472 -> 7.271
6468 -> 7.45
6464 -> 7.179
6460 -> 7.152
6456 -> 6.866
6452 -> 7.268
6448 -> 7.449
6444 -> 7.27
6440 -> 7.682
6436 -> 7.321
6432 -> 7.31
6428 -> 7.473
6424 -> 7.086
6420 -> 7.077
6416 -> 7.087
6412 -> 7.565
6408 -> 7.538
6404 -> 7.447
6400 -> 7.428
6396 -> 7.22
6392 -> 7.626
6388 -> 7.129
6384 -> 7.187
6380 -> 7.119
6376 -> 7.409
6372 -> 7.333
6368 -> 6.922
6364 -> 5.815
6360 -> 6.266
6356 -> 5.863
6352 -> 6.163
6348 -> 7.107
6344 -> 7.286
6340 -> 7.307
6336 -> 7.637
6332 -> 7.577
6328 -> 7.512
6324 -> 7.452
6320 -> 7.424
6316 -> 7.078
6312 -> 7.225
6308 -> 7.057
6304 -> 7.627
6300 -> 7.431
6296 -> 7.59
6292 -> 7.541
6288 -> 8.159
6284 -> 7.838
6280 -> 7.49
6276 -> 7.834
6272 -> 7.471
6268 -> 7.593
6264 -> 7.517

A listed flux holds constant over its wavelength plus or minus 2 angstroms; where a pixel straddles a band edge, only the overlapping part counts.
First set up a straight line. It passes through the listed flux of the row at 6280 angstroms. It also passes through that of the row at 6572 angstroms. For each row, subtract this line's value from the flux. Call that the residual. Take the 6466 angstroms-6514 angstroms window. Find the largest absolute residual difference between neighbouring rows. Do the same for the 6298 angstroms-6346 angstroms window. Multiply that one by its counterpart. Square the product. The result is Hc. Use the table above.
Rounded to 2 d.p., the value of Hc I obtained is 0.16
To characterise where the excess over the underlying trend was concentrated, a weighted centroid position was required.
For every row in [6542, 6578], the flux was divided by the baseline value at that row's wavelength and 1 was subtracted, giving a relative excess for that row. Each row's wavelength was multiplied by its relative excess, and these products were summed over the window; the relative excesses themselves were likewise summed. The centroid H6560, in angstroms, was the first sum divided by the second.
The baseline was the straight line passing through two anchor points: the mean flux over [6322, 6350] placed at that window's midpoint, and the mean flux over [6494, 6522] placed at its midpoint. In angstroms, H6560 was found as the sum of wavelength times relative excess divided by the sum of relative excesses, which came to 6560.0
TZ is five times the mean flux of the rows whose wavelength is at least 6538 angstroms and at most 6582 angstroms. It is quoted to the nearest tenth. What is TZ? 38.2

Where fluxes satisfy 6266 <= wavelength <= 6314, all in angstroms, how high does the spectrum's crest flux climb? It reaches 8.159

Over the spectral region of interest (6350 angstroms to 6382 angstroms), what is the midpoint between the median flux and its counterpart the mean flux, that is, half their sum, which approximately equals 6.60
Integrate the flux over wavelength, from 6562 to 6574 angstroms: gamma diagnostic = 90.2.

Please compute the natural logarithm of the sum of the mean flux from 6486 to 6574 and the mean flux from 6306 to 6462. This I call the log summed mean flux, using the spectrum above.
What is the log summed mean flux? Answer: 2.68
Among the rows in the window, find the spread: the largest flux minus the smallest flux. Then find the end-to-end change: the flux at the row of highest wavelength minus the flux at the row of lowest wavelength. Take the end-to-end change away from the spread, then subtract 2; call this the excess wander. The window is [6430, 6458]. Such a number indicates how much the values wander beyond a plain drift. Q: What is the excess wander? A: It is -0.74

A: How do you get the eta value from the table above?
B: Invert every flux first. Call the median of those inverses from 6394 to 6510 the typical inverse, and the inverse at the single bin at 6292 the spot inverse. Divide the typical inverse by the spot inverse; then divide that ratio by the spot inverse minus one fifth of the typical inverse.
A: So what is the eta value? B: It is 9.9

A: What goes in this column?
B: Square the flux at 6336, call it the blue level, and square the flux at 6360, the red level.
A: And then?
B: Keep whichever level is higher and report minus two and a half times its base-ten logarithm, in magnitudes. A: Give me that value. -4.41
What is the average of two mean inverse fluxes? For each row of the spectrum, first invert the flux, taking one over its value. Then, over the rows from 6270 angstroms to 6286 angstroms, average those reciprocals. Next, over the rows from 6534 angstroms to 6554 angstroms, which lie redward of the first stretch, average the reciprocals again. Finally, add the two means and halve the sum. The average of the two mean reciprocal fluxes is 0.131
